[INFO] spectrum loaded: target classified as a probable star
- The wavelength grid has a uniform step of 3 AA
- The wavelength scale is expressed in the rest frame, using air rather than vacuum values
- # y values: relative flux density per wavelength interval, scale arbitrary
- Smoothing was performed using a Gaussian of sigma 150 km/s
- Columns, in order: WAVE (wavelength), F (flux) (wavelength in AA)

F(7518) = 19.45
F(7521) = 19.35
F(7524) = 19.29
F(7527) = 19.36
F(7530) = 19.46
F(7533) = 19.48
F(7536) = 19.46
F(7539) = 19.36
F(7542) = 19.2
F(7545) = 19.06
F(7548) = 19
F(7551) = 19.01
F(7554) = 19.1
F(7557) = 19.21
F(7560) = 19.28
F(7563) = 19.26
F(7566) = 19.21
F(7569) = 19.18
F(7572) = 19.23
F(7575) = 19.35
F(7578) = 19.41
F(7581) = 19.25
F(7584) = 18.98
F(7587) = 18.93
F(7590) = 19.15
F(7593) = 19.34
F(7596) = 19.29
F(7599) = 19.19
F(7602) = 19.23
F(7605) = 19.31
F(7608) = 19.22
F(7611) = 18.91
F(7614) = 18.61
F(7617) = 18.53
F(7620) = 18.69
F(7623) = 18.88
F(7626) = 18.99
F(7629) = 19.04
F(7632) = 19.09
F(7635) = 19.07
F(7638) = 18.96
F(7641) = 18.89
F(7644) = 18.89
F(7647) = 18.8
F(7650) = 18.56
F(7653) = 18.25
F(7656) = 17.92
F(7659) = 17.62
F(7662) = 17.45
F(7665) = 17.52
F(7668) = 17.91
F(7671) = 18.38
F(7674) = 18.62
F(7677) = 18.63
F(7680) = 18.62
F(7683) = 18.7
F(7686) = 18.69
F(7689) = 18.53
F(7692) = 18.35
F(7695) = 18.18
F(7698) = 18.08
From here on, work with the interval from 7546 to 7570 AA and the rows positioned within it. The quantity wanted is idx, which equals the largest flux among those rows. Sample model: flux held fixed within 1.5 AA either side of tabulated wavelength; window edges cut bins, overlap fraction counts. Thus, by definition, 19.28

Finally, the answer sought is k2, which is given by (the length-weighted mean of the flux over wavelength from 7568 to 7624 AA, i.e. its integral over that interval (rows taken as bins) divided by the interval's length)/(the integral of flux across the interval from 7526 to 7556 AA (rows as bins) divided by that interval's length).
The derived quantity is 0.99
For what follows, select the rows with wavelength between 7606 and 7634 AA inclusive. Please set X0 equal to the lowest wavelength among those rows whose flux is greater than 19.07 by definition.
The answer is 7608 AA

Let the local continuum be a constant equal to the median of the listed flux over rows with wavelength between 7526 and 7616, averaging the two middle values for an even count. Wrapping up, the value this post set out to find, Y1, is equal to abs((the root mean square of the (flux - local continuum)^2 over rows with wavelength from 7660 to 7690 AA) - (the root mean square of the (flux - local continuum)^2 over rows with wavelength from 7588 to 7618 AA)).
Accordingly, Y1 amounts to 1.3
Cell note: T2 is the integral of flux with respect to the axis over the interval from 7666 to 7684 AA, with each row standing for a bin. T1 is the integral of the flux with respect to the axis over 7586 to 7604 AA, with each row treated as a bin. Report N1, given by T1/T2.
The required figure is 1.04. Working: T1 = 346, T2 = 332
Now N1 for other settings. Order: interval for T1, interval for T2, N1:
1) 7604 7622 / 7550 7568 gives 0.98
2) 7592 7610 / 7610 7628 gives 1.03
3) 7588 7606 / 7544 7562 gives 1.01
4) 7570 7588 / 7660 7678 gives 1.06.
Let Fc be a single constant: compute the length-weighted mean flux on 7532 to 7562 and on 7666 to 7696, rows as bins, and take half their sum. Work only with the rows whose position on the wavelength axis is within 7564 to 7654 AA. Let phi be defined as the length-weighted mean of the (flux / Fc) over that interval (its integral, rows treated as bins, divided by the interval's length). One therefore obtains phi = 1.010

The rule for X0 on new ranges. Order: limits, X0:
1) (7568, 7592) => 7569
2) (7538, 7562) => 7539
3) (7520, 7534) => 7521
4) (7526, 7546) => 7527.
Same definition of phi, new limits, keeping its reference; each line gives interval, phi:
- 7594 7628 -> 1.009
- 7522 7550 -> 1.024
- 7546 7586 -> 1.019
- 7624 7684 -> 0.982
